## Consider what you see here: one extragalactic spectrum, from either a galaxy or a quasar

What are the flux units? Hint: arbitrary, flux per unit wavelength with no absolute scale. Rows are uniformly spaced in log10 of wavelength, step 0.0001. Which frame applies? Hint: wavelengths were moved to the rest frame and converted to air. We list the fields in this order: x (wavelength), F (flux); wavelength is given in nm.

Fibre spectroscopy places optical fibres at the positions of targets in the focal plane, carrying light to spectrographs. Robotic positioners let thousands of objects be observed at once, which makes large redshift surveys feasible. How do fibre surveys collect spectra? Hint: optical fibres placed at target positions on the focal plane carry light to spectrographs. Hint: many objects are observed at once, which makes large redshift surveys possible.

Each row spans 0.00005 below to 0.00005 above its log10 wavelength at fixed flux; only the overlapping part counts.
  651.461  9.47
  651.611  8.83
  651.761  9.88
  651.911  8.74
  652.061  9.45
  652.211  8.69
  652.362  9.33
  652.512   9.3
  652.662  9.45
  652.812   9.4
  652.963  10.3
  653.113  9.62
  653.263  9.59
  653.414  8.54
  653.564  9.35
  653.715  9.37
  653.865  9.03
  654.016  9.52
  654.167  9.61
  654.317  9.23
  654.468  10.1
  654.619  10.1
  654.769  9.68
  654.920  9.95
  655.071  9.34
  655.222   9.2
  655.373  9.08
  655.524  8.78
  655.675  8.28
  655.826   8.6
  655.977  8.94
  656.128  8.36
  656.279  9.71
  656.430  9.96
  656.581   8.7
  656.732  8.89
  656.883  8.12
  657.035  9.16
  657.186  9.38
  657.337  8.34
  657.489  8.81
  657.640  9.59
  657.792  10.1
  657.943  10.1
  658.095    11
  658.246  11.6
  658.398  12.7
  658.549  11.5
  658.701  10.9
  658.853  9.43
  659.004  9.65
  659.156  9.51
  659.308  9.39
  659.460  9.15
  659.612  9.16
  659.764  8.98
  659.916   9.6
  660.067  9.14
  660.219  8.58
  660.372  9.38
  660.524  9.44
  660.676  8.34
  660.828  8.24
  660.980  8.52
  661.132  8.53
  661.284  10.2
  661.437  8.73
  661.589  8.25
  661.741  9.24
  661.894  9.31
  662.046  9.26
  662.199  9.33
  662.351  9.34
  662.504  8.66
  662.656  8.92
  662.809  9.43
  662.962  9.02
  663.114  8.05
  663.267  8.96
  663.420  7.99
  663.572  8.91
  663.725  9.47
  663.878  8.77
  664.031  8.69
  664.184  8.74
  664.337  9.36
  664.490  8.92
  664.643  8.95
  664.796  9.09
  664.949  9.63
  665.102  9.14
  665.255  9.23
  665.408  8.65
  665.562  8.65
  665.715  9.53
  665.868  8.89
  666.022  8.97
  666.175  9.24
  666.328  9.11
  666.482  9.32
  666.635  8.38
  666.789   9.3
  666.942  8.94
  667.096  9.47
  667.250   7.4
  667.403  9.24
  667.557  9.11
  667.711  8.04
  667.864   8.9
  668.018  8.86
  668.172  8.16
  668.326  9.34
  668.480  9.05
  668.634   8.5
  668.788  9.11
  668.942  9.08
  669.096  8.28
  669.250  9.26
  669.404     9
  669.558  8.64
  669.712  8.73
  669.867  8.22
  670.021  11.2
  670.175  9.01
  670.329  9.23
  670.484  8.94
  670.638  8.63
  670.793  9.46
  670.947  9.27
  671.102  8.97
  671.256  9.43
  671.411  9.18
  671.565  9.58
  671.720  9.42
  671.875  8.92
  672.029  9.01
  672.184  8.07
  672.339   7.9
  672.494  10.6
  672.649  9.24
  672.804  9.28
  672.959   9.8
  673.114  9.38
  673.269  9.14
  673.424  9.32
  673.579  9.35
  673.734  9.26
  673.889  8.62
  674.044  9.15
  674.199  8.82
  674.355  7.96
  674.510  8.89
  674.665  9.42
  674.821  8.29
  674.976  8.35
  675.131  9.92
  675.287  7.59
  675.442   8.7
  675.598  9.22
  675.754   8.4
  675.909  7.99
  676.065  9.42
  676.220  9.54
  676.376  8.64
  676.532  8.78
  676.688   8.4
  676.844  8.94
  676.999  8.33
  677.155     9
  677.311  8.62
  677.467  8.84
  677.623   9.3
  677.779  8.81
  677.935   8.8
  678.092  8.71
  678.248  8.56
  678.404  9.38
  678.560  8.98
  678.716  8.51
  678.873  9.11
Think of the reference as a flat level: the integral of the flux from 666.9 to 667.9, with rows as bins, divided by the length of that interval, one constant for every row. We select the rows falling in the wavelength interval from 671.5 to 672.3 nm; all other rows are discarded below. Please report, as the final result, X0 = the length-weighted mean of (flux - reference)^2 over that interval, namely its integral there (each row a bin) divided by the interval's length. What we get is 0.37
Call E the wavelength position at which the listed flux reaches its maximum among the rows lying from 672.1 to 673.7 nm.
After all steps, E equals 672.494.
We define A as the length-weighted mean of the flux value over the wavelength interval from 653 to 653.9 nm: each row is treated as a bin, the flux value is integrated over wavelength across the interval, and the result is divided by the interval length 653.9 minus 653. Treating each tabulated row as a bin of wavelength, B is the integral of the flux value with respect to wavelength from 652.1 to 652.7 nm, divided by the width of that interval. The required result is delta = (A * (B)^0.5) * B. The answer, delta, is 259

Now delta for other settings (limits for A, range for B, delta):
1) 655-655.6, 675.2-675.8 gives 225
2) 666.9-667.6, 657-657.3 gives 245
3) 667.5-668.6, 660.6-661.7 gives 225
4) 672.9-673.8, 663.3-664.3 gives 244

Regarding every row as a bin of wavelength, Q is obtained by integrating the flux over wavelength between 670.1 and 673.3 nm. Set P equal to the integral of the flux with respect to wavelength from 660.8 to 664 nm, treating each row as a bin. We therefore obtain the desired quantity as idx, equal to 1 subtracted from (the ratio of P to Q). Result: -0.03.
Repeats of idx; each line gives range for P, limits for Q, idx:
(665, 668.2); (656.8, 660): -0.09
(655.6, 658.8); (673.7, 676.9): 0.10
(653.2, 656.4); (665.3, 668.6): 0.01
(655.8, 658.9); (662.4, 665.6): 0.06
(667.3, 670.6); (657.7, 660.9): -0.06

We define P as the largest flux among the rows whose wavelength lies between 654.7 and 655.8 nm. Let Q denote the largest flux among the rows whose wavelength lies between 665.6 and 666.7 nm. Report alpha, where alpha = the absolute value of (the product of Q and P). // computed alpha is 95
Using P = 9.95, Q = 9.53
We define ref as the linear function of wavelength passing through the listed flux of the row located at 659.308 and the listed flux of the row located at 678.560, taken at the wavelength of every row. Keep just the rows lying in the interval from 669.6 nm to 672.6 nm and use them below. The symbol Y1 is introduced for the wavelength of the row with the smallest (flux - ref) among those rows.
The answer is 672.339 nm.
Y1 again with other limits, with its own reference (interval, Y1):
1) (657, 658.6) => 657.337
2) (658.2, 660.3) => 660.219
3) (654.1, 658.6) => 656.883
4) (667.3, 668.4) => 667.711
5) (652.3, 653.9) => 653.414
